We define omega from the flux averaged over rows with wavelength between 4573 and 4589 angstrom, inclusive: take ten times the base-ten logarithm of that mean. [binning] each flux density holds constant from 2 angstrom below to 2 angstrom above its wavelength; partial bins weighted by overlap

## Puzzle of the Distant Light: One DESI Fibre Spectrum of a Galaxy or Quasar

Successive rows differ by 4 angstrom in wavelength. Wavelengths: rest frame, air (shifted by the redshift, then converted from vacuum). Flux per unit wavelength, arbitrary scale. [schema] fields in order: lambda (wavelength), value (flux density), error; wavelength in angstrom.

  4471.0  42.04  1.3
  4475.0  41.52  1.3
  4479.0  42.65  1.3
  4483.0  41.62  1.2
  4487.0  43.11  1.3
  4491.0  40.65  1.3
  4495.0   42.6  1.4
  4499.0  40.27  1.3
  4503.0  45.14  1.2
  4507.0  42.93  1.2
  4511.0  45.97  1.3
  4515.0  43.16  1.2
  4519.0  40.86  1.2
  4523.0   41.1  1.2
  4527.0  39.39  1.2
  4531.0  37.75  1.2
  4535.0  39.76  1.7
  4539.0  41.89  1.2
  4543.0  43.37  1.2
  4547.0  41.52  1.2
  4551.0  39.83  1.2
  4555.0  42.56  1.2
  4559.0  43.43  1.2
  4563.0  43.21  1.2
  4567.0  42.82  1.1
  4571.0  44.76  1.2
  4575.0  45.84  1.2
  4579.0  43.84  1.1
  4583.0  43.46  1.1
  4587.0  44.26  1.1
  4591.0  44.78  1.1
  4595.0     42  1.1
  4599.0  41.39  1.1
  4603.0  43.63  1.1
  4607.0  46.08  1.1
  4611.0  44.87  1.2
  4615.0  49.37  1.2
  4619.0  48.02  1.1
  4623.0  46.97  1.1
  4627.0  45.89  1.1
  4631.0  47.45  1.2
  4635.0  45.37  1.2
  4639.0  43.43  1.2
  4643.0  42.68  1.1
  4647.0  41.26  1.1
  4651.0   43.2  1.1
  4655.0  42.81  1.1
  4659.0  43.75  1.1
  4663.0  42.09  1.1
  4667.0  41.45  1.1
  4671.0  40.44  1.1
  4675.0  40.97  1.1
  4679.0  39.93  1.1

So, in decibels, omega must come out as 16.5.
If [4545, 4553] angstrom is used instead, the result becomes 16.1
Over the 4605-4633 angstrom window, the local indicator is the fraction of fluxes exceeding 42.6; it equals 1.0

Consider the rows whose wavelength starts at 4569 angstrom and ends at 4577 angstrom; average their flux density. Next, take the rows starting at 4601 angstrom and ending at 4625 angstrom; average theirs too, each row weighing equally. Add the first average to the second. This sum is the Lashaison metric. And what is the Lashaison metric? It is 91.8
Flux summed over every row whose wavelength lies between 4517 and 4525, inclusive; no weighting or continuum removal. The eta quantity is 82.0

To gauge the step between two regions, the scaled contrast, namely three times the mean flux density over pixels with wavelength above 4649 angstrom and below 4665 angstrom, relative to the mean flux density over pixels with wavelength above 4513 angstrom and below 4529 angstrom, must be 3.1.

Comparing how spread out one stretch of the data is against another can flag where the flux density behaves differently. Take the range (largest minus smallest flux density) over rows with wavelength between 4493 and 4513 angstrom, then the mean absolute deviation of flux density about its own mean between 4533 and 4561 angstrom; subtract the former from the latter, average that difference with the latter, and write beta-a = -1.7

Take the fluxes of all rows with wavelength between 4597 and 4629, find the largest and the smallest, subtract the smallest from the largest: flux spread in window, 8.0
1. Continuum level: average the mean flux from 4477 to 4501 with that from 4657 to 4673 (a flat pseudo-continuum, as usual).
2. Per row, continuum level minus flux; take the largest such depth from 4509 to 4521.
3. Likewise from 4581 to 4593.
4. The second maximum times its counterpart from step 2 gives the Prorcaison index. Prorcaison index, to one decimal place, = -1.6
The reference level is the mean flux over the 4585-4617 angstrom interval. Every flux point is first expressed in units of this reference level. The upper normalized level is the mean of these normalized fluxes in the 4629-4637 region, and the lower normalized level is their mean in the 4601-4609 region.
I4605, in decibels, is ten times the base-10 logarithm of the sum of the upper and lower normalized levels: 3.11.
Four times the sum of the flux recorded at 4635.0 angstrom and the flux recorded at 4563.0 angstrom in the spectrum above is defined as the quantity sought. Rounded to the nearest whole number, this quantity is 354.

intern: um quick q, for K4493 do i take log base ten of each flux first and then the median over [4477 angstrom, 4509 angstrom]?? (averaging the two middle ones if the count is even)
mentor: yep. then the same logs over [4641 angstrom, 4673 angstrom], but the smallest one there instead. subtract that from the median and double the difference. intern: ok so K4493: 0.046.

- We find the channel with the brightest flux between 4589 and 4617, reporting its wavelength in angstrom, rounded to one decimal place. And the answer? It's 4615.0 angstrom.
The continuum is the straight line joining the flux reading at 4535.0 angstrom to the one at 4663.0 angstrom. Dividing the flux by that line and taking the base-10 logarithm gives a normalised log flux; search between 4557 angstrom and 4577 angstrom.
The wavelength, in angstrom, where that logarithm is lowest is 4567.0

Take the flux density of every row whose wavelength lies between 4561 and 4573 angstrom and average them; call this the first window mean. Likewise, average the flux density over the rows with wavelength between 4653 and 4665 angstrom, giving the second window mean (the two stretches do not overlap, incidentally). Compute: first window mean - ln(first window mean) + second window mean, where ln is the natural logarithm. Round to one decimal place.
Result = 82.7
